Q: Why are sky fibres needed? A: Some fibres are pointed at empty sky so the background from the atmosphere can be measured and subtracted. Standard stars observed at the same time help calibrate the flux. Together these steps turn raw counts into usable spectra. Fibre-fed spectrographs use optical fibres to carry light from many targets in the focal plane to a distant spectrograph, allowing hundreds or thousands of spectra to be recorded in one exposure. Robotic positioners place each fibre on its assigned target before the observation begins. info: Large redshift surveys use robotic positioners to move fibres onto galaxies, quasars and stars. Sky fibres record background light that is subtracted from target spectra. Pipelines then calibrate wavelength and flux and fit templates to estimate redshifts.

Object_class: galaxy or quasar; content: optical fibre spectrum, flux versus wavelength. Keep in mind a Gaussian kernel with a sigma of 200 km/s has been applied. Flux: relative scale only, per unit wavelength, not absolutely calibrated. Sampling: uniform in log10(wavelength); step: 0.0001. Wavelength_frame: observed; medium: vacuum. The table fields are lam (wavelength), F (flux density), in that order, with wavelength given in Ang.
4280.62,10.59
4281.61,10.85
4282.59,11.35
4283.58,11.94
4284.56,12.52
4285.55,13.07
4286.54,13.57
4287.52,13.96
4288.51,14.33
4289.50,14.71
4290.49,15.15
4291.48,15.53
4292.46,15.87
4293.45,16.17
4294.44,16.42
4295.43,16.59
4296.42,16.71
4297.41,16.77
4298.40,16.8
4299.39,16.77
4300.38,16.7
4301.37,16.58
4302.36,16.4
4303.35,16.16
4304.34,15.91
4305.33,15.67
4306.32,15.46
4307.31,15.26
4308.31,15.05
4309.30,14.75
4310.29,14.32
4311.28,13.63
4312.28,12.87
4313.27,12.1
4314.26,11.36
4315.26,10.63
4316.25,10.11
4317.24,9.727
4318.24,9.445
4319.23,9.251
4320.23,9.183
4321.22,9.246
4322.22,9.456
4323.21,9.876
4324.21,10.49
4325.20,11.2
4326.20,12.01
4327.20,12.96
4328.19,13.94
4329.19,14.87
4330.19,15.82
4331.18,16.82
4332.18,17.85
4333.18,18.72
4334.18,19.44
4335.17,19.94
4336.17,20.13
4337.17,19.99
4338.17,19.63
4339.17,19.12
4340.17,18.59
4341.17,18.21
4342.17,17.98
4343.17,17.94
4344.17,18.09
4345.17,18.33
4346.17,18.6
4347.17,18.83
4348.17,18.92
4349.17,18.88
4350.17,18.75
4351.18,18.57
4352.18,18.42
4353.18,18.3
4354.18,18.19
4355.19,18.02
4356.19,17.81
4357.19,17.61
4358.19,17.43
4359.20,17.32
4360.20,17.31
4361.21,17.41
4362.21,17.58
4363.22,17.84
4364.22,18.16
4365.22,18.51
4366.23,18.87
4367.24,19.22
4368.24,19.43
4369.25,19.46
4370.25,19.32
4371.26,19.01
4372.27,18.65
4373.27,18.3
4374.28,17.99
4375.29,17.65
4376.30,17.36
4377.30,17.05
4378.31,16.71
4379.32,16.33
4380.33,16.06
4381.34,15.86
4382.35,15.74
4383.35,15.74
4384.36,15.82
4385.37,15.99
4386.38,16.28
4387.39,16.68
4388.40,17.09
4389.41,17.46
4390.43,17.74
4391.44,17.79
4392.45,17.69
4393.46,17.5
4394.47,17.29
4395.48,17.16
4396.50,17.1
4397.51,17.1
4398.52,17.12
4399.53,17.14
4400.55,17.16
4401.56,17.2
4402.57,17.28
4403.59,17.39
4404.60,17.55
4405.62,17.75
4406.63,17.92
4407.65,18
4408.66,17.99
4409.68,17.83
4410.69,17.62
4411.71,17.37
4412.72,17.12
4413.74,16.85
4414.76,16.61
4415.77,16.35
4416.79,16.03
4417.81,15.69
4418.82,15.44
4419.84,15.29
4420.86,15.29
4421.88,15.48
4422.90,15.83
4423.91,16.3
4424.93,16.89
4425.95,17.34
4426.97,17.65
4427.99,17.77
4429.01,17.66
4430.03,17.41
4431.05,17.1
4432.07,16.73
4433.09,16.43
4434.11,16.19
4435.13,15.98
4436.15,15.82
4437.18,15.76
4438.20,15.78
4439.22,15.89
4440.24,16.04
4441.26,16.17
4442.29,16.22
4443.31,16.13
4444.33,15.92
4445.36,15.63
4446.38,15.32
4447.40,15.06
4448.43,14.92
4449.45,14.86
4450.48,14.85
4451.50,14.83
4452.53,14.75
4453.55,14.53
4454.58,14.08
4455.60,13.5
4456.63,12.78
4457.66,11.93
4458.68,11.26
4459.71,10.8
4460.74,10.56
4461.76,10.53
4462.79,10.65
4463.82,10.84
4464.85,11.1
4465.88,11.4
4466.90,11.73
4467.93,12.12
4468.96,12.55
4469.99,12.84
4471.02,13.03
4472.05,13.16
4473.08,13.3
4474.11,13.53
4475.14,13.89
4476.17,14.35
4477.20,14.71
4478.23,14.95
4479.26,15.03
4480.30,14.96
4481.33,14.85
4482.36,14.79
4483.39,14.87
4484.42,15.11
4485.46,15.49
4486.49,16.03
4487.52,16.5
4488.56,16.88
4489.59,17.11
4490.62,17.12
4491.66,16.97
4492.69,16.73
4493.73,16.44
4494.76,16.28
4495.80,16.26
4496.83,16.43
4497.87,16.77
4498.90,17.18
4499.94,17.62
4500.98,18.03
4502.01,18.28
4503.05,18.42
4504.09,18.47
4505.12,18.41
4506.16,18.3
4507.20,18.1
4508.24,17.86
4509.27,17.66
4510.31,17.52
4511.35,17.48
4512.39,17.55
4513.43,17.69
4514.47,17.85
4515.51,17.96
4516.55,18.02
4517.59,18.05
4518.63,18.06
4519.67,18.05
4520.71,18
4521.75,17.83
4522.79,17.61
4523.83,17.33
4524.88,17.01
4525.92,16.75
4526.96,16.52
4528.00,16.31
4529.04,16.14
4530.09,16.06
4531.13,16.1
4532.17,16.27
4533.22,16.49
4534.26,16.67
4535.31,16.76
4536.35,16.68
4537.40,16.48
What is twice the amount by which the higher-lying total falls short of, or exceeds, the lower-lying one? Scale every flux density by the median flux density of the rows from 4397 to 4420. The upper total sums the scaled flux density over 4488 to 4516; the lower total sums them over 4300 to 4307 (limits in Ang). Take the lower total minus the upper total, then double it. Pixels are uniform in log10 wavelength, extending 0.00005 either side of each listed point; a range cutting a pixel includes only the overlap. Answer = -42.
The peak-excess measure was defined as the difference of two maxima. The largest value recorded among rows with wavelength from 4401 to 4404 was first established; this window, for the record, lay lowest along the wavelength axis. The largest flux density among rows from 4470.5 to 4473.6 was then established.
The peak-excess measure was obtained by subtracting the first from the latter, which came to -4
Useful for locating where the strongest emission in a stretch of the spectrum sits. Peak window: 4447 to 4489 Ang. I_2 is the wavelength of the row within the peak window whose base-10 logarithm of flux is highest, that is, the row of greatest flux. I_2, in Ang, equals 4488.56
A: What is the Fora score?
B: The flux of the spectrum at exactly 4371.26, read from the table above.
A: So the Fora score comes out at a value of 19.01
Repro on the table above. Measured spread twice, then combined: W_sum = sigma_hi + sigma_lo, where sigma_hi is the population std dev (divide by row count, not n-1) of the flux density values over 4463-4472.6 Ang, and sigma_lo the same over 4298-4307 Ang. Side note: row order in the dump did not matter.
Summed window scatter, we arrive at 1.3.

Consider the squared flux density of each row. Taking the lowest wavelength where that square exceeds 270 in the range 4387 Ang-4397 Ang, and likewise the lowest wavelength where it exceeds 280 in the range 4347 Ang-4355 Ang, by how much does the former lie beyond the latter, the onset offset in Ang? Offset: 40.2 Ang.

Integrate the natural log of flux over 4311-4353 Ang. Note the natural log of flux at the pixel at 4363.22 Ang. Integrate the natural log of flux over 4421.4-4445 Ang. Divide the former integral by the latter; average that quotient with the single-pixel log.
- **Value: 2.3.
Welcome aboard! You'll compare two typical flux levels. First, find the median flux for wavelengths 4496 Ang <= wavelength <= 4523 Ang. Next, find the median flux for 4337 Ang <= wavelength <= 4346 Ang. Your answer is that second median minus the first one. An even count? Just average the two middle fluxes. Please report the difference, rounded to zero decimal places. 0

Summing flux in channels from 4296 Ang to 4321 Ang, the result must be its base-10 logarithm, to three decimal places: 2.541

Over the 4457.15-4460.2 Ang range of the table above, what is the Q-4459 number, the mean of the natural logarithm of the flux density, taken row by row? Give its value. 2.43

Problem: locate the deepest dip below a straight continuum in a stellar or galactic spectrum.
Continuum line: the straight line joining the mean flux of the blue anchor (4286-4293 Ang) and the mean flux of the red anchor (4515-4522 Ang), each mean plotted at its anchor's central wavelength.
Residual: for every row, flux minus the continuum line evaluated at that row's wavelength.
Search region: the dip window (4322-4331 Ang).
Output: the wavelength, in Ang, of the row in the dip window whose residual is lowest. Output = 4322.22 Ang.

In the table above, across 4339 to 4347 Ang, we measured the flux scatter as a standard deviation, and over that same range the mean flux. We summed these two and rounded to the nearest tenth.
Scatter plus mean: 18.7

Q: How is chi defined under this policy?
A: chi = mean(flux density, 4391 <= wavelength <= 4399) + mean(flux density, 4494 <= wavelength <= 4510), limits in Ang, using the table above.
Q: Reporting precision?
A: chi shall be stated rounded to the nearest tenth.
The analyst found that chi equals 34.9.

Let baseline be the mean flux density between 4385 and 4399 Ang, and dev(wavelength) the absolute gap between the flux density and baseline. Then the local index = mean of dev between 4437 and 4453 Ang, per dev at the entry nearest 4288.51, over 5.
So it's 0.12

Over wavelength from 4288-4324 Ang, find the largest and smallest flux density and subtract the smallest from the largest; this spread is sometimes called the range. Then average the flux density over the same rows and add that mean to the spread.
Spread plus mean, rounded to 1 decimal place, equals 21.5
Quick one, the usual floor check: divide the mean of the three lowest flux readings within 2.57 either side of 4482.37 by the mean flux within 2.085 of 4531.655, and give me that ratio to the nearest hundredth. 0.91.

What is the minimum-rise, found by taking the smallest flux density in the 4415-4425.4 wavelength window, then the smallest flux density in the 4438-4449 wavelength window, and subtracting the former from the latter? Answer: -0.4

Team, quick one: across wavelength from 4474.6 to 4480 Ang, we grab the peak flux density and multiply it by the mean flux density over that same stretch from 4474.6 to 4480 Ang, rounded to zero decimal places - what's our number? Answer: 219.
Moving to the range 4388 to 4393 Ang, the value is 312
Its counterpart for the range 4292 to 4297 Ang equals 273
